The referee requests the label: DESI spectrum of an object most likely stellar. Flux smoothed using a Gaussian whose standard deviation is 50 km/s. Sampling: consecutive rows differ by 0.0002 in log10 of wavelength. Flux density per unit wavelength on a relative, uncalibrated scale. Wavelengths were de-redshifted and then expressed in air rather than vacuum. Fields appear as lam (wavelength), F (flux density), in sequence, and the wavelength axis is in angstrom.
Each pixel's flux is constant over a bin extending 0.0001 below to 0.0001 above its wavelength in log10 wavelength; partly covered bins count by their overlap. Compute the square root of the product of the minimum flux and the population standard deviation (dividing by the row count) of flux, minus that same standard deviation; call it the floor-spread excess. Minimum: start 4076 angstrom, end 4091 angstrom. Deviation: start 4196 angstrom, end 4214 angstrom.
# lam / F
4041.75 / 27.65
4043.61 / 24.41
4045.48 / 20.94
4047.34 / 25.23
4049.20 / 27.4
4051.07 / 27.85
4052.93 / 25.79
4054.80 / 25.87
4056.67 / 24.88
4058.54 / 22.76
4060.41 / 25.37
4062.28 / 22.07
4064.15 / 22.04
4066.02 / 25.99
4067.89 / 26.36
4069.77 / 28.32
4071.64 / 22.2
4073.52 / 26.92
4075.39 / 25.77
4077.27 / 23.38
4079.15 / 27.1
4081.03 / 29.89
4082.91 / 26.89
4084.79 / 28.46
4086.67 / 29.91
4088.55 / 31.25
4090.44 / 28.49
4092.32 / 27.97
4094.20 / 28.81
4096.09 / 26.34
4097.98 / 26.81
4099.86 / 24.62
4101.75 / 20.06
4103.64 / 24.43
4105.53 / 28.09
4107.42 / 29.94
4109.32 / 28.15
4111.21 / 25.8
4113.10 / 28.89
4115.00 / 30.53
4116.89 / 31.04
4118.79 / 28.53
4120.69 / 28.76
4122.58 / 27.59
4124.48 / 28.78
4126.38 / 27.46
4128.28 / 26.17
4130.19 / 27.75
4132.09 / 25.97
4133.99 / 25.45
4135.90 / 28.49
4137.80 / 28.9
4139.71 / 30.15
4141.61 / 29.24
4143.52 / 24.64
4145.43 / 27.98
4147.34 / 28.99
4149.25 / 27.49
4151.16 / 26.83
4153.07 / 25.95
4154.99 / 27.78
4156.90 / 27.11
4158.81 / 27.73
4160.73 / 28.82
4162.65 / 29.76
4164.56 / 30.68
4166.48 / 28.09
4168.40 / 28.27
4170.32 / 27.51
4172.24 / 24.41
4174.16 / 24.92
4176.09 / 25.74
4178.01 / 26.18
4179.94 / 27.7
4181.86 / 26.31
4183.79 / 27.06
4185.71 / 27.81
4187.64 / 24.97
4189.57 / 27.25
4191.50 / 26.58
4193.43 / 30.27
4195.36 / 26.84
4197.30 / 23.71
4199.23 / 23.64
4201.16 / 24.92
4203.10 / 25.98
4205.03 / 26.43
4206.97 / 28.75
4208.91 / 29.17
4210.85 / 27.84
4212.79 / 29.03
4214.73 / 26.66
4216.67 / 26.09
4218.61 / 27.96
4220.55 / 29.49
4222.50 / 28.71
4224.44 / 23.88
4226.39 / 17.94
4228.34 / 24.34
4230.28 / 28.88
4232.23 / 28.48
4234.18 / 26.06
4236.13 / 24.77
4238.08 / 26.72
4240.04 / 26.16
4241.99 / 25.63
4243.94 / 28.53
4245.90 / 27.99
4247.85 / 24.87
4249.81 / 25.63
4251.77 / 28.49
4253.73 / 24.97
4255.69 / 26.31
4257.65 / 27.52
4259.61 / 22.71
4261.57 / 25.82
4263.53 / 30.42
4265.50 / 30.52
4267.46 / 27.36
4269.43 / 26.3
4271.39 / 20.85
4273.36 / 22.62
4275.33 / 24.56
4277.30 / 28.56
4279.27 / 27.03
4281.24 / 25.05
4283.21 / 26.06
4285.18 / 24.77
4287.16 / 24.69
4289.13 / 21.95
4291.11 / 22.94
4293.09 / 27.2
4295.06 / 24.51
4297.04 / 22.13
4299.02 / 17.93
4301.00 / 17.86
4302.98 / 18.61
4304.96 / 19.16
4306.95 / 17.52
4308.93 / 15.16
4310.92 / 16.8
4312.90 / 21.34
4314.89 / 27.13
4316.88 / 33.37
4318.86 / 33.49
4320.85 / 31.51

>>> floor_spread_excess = 4.90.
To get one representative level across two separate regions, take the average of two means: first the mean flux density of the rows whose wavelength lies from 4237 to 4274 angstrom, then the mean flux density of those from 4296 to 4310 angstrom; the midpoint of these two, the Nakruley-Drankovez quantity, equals 22.3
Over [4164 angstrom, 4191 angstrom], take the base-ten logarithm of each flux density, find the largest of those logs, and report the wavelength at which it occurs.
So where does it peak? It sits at 4164.56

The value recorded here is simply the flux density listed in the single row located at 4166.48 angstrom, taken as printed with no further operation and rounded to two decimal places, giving 28.09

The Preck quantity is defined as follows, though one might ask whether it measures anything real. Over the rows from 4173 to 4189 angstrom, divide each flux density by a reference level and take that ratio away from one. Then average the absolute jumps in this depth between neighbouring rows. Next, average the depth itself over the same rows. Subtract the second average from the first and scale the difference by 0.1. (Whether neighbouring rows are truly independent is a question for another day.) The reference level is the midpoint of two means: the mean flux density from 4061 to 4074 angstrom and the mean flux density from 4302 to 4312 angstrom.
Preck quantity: 0.030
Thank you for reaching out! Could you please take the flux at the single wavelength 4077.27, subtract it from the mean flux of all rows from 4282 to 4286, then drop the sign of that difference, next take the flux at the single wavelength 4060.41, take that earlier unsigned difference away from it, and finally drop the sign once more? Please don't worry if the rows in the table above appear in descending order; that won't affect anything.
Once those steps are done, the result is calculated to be 23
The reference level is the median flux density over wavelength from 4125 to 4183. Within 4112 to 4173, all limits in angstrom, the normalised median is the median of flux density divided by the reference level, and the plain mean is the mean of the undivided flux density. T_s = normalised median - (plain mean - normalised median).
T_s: -26.0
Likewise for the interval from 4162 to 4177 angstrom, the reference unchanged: -25.4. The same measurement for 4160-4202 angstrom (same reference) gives -24.9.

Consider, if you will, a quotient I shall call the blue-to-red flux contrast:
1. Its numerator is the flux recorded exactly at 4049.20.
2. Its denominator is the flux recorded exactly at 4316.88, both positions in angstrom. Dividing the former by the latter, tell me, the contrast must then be 0.82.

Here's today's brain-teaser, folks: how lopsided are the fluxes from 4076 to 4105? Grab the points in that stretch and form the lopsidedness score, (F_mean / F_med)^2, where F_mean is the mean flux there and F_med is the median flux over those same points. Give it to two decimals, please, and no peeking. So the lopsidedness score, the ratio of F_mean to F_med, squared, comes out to 0.99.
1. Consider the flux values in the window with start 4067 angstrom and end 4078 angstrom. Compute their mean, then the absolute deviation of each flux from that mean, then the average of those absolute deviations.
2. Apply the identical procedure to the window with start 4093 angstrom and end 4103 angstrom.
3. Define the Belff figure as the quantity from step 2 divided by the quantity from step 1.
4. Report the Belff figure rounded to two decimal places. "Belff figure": 1.33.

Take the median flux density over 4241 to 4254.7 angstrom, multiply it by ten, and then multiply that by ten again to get 2563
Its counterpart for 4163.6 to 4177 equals 2751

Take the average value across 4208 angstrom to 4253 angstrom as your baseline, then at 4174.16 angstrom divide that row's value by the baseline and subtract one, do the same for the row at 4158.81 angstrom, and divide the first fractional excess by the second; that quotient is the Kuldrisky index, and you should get -1.6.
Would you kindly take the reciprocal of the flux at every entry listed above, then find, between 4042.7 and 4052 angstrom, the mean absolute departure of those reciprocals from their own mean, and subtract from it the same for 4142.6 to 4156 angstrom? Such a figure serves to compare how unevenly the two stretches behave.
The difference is 0.0018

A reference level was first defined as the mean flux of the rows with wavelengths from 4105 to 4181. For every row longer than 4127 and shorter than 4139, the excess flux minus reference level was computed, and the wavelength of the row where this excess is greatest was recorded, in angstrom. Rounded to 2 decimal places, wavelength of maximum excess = 4137.80 angstrom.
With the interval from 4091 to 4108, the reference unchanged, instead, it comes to 4107.42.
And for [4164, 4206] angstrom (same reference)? 4164.56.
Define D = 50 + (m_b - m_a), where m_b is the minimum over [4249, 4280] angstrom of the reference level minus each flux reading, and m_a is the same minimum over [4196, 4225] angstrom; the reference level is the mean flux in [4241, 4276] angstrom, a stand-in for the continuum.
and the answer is 49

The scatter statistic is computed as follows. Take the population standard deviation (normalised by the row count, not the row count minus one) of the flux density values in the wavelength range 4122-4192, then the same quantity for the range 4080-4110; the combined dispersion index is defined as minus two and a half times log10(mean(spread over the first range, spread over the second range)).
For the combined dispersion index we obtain -0.79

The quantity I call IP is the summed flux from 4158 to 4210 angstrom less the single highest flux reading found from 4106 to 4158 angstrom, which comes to 698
